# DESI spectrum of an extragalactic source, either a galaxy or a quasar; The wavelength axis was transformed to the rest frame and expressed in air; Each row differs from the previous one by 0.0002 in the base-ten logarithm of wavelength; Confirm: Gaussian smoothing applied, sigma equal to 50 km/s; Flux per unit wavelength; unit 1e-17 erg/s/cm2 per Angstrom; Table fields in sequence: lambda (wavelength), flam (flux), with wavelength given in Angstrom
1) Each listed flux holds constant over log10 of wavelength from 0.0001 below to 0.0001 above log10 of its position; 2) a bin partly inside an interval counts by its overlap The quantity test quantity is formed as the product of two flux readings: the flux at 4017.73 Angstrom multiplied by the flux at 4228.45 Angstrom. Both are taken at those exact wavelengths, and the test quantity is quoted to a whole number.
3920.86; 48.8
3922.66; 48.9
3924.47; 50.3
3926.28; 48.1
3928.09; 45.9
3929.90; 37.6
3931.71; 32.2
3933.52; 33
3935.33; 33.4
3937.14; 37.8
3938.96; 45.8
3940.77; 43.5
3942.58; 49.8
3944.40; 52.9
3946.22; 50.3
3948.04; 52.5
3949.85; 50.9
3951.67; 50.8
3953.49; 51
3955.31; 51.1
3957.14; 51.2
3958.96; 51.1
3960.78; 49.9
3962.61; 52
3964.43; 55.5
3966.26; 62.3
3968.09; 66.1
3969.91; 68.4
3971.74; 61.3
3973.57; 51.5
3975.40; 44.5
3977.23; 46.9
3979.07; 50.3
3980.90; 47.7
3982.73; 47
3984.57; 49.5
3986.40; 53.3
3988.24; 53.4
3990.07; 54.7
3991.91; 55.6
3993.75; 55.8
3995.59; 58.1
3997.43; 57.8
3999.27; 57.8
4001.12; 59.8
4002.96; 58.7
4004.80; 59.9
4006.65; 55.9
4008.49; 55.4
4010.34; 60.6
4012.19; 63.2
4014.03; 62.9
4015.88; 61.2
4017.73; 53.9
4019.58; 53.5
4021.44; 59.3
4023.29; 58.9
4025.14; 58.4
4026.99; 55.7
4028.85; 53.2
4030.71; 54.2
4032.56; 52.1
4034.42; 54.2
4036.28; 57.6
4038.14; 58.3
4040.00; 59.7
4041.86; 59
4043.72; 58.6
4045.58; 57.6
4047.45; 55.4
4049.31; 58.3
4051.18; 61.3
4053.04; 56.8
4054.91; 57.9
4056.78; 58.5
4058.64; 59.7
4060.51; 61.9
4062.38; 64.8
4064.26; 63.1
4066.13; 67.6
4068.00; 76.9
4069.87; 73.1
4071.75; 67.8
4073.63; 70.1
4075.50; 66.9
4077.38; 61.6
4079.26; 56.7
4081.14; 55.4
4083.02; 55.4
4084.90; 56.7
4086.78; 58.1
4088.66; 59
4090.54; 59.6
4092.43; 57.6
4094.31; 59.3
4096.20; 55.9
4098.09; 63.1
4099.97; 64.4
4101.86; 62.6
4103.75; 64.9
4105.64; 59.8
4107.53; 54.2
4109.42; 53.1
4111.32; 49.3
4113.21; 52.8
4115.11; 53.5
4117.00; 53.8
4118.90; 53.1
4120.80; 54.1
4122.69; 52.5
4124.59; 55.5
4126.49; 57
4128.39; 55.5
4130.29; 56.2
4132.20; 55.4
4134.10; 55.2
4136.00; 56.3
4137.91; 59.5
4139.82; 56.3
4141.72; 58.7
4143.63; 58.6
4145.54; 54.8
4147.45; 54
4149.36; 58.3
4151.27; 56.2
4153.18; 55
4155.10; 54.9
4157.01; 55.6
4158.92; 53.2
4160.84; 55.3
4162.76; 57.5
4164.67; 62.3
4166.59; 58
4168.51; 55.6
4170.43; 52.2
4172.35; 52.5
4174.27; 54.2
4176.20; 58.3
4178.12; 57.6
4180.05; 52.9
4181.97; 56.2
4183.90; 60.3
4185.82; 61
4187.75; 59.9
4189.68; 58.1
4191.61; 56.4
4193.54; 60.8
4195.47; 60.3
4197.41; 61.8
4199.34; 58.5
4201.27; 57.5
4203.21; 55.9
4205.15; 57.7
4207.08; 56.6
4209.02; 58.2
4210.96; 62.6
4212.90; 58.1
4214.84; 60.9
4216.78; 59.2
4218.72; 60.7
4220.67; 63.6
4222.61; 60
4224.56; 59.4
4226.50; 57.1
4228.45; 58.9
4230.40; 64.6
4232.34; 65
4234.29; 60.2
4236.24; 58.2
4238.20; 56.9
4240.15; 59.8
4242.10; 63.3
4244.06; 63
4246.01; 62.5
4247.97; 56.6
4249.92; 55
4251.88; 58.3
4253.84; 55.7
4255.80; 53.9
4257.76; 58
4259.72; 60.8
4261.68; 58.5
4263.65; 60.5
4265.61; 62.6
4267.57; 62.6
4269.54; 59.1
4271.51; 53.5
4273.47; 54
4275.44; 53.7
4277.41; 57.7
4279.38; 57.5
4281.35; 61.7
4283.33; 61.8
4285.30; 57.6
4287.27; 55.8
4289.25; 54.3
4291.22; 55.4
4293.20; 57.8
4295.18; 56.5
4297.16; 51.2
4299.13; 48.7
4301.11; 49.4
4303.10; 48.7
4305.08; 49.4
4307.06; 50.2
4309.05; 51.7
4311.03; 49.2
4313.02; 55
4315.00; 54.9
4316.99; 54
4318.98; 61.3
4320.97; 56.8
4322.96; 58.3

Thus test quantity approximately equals 3175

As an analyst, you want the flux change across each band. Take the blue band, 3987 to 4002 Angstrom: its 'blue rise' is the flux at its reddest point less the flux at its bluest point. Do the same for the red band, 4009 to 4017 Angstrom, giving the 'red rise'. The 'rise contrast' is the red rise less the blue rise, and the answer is -6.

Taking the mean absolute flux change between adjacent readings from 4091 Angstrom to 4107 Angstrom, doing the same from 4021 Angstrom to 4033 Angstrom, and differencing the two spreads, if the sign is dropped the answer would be 1.72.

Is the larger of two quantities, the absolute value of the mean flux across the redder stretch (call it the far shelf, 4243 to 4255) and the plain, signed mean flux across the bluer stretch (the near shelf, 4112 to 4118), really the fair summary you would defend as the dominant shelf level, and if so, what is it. 58.5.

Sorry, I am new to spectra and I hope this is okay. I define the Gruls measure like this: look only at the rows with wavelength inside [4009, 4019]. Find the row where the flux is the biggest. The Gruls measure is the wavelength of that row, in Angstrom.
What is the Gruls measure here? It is 4012.19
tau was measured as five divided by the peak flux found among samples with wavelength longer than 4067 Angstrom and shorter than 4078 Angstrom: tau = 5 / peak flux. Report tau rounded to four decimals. 0.0650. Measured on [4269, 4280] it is 0.0846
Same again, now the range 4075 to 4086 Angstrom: 0.0747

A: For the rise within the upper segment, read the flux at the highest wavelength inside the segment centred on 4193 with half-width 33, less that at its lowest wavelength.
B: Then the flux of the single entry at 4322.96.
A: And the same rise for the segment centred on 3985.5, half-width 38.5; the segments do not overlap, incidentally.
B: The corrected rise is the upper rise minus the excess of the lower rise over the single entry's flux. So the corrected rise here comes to 56.0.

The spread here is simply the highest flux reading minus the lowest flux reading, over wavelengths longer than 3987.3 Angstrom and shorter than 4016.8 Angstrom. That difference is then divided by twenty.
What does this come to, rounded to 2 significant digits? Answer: 0.49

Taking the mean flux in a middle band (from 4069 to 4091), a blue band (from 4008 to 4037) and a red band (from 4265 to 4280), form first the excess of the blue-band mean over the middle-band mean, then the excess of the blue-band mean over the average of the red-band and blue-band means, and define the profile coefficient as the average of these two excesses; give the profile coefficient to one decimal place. -2.4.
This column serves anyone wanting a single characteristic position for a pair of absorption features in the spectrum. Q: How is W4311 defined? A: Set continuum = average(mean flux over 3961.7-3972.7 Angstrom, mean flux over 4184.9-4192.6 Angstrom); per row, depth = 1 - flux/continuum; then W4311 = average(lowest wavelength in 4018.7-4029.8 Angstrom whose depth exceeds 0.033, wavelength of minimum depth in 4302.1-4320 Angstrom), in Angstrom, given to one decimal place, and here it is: 4169.3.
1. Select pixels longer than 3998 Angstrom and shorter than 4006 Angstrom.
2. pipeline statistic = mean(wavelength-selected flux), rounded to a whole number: 59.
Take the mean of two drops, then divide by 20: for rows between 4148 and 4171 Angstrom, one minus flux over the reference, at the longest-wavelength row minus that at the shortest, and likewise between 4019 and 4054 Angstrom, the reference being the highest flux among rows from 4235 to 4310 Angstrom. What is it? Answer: 0.0011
